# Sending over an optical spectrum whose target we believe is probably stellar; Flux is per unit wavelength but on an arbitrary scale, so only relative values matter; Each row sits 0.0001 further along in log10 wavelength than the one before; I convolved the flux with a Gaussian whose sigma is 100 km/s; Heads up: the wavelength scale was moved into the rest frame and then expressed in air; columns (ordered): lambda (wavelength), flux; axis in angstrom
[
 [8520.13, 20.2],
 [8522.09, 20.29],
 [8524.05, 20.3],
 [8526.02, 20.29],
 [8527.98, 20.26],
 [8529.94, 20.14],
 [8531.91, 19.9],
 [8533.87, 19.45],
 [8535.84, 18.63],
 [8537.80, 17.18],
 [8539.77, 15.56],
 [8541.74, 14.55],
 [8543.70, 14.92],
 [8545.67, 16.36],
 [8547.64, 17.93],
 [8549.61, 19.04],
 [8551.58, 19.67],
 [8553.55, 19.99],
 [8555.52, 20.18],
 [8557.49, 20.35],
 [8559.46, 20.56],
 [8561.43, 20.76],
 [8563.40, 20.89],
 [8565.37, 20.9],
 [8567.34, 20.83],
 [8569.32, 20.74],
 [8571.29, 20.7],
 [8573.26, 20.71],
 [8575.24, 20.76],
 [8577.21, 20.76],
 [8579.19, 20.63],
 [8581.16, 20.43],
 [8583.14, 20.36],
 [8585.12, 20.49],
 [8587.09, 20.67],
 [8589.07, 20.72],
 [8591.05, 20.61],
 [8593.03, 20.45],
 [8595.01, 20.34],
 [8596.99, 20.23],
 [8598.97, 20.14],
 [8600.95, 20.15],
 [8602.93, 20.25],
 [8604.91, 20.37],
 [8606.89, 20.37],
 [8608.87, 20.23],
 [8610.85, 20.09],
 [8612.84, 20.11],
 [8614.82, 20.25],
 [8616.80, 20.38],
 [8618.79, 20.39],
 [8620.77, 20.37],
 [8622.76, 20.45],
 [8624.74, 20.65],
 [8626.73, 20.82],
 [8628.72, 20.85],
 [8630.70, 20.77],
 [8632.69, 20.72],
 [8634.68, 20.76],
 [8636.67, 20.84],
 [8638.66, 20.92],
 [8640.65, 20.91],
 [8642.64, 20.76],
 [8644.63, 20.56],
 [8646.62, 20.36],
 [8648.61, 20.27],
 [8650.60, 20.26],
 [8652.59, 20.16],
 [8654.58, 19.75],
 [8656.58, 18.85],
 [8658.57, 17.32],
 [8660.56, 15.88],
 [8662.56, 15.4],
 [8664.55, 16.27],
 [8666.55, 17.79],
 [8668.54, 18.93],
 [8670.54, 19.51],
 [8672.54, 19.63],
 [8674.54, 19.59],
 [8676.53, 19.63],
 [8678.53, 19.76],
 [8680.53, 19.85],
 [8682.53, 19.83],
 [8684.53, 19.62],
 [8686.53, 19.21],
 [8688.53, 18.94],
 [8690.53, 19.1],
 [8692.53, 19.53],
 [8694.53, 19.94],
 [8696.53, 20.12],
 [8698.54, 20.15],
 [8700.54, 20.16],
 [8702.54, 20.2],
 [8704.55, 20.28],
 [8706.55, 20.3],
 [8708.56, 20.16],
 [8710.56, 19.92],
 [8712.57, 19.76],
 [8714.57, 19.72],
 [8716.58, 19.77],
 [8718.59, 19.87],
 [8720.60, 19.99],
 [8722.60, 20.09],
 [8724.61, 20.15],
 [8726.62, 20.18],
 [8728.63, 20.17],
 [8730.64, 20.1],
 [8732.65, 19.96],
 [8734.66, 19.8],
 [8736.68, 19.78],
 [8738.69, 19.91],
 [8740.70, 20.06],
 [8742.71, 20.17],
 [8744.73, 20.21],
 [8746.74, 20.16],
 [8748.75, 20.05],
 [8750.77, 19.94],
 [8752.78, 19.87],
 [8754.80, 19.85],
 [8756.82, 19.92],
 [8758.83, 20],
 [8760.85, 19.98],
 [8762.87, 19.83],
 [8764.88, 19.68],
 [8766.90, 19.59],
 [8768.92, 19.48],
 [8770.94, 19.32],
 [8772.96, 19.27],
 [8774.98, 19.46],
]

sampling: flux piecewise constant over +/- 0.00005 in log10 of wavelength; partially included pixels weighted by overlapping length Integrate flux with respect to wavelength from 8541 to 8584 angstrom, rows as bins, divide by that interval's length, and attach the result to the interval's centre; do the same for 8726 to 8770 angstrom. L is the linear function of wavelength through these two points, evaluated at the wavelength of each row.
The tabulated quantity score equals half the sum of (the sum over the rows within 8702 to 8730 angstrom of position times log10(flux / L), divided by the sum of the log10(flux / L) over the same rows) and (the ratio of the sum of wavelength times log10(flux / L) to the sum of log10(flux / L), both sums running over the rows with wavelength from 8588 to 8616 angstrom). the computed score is 8656.9 angstrom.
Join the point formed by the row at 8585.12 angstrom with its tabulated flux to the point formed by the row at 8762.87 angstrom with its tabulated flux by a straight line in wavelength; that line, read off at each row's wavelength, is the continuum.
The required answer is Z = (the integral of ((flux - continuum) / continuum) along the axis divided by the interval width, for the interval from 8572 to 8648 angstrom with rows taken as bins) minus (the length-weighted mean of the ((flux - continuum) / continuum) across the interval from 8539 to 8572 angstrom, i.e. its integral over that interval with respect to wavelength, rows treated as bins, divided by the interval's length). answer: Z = 0.080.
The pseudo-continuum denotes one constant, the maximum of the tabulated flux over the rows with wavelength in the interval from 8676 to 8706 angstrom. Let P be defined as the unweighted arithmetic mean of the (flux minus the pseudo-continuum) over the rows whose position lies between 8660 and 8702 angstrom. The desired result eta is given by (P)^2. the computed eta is 1.66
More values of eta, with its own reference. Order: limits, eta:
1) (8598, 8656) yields 0.03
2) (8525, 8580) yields 0.81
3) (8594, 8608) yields 0.00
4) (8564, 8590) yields 0.15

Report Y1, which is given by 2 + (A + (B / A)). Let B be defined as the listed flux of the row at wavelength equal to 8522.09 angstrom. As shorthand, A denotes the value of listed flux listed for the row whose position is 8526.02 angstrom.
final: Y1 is 23.3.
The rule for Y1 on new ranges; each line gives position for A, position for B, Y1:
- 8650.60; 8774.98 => 23.2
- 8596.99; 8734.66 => 23.2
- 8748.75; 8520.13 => 23.1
